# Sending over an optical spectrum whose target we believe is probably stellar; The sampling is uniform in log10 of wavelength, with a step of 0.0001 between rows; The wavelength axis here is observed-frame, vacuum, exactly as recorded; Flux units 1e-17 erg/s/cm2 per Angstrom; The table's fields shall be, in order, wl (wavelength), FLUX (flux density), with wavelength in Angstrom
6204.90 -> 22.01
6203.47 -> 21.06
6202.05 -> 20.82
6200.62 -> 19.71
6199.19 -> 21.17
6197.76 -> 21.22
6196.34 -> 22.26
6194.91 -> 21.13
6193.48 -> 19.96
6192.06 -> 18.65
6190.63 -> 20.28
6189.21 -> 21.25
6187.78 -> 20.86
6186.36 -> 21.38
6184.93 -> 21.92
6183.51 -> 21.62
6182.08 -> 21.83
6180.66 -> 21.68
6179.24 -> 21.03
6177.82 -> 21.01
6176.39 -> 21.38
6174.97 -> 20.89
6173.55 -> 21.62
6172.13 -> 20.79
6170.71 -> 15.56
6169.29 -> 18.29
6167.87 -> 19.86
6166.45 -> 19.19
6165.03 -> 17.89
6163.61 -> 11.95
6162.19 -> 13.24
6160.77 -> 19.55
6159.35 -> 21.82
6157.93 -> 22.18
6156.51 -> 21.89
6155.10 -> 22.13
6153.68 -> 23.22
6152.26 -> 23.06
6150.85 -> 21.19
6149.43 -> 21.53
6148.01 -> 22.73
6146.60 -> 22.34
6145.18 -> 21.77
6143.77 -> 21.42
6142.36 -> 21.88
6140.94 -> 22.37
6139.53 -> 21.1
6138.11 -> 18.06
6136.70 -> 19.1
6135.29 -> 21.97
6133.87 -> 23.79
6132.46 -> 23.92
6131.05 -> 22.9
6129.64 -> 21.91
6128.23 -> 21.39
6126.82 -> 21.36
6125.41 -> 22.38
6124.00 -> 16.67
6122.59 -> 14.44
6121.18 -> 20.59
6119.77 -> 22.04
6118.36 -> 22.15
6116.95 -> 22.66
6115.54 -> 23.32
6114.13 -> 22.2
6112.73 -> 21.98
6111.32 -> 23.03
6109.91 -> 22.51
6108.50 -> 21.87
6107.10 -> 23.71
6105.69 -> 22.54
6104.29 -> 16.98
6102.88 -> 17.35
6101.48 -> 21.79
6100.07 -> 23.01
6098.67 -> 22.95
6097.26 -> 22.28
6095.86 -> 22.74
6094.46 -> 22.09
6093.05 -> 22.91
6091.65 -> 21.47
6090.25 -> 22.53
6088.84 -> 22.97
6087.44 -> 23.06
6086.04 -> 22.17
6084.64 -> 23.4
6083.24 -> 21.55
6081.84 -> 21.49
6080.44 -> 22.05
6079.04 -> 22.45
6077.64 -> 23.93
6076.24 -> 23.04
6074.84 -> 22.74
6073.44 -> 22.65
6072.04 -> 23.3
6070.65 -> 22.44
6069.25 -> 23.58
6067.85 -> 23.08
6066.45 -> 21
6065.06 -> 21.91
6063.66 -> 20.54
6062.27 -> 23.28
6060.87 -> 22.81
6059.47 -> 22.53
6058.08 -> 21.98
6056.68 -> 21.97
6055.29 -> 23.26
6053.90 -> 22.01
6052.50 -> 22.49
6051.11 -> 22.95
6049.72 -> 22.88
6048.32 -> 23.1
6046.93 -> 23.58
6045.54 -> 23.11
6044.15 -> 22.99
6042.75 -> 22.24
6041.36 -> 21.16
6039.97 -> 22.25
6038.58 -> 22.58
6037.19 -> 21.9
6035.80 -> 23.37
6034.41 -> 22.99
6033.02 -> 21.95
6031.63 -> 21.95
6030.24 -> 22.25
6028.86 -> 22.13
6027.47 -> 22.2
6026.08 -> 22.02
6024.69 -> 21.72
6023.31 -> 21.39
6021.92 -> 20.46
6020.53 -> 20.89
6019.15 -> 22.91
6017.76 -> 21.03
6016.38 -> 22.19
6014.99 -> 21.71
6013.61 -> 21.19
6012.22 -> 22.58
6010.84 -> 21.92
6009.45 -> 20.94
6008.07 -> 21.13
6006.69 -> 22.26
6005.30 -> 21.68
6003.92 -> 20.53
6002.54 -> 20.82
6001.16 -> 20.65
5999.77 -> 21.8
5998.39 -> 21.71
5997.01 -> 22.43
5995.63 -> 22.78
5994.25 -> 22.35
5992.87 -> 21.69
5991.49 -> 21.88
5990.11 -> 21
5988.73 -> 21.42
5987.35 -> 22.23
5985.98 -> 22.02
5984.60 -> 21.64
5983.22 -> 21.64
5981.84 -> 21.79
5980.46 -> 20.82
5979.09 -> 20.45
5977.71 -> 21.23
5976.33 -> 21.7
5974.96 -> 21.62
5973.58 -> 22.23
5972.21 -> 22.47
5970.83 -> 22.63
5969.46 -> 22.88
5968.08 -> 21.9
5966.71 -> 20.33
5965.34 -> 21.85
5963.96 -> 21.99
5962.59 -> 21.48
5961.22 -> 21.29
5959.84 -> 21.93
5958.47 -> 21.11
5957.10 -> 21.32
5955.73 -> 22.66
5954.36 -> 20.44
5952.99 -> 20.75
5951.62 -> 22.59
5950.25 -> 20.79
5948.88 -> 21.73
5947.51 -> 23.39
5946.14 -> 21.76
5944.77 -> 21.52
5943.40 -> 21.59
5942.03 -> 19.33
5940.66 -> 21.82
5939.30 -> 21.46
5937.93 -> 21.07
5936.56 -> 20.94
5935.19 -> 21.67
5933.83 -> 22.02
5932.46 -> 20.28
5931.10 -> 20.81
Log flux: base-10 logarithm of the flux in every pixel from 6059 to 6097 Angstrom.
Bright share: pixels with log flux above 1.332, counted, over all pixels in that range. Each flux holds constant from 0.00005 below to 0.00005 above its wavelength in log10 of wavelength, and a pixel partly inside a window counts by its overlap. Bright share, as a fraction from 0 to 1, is 0.89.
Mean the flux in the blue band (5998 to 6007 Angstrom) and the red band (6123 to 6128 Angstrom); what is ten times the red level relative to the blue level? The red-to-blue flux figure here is 9.4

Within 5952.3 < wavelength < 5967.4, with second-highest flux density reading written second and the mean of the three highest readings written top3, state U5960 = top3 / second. 1.01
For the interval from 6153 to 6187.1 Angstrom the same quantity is 1.01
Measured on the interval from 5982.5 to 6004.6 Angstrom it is 1.00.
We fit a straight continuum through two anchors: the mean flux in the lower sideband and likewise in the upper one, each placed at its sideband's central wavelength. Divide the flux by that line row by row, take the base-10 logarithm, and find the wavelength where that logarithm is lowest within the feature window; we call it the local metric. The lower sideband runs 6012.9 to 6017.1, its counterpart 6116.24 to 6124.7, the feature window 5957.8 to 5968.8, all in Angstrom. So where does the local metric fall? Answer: 5966.71 Angstrom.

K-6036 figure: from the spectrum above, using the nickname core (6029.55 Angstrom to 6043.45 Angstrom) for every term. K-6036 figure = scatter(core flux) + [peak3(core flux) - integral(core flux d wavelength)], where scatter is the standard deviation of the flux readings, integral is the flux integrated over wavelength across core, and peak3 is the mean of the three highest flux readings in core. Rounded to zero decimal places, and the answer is -286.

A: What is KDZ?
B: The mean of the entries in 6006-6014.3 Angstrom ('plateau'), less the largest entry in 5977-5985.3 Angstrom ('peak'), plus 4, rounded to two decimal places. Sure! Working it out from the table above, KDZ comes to 3.88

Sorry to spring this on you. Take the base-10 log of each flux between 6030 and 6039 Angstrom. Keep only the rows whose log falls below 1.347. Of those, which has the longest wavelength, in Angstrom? 6037.19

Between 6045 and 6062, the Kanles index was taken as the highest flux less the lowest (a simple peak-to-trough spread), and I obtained 1.6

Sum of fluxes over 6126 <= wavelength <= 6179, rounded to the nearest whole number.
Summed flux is 766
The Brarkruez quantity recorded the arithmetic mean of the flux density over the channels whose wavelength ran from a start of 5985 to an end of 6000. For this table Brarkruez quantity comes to 21.9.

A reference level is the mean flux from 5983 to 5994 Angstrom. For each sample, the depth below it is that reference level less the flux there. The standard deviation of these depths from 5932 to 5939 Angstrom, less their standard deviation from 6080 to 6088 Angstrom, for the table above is -0.1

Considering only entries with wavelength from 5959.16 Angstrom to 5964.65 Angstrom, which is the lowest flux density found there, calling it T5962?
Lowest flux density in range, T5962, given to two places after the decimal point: 21.29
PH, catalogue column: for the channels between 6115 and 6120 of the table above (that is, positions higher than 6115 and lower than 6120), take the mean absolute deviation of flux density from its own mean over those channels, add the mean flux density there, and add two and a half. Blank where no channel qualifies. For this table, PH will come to 25.5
